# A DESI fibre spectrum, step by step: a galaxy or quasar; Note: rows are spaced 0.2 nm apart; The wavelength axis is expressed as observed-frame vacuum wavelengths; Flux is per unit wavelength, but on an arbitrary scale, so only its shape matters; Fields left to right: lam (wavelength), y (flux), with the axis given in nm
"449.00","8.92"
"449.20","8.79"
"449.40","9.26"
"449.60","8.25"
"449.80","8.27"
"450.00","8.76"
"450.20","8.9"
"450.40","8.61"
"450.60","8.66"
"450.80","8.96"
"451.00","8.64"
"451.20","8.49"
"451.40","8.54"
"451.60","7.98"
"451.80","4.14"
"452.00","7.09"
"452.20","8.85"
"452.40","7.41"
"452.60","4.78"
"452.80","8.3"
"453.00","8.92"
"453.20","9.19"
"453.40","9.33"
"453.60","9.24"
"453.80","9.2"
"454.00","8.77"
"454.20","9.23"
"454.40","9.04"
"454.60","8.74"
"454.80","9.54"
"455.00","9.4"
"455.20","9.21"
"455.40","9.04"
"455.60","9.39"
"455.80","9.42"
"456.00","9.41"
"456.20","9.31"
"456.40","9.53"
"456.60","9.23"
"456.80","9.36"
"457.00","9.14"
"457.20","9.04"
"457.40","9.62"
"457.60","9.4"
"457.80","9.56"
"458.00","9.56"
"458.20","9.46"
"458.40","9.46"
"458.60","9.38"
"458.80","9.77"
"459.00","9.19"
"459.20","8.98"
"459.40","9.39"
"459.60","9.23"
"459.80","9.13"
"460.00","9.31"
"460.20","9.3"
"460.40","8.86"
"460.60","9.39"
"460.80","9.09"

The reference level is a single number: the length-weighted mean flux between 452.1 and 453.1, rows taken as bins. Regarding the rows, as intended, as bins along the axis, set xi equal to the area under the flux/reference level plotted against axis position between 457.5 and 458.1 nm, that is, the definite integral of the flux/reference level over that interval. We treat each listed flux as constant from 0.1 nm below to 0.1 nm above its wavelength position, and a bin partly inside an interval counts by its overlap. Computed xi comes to 0.7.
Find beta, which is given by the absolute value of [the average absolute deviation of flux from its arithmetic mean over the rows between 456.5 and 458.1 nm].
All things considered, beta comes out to 0.171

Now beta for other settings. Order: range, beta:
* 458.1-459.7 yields 0.168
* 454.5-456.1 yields 0.204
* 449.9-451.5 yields 0.134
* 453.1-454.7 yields 0.182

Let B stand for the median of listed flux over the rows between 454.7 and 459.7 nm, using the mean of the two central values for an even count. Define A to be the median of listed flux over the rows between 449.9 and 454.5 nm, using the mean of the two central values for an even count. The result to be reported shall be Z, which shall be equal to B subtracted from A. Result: -0.63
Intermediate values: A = 8.8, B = 9.39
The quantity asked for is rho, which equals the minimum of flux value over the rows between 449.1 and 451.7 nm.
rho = 7.98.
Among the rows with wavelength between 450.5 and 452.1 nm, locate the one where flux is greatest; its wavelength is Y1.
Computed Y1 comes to 450.80 nm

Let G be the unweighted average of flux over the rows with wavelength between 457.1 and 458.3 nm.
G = 9.4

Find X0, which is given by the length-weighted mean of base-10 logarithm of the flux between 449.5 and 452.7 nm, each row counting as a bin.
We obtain 0.888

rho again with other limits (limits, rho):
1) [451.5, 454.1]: 4.14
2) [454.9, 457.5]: 9.04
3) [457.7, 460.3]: 8.98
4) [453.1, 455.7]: 8.74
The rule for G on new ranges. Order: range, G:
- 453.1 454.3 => 9.2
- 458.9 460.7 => 9.2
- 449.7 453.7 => 8.2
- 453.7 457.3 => 9.2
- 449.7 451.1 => 8.7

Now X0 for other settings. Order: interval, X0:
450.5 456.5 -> 0.928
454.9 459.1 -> 0.972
